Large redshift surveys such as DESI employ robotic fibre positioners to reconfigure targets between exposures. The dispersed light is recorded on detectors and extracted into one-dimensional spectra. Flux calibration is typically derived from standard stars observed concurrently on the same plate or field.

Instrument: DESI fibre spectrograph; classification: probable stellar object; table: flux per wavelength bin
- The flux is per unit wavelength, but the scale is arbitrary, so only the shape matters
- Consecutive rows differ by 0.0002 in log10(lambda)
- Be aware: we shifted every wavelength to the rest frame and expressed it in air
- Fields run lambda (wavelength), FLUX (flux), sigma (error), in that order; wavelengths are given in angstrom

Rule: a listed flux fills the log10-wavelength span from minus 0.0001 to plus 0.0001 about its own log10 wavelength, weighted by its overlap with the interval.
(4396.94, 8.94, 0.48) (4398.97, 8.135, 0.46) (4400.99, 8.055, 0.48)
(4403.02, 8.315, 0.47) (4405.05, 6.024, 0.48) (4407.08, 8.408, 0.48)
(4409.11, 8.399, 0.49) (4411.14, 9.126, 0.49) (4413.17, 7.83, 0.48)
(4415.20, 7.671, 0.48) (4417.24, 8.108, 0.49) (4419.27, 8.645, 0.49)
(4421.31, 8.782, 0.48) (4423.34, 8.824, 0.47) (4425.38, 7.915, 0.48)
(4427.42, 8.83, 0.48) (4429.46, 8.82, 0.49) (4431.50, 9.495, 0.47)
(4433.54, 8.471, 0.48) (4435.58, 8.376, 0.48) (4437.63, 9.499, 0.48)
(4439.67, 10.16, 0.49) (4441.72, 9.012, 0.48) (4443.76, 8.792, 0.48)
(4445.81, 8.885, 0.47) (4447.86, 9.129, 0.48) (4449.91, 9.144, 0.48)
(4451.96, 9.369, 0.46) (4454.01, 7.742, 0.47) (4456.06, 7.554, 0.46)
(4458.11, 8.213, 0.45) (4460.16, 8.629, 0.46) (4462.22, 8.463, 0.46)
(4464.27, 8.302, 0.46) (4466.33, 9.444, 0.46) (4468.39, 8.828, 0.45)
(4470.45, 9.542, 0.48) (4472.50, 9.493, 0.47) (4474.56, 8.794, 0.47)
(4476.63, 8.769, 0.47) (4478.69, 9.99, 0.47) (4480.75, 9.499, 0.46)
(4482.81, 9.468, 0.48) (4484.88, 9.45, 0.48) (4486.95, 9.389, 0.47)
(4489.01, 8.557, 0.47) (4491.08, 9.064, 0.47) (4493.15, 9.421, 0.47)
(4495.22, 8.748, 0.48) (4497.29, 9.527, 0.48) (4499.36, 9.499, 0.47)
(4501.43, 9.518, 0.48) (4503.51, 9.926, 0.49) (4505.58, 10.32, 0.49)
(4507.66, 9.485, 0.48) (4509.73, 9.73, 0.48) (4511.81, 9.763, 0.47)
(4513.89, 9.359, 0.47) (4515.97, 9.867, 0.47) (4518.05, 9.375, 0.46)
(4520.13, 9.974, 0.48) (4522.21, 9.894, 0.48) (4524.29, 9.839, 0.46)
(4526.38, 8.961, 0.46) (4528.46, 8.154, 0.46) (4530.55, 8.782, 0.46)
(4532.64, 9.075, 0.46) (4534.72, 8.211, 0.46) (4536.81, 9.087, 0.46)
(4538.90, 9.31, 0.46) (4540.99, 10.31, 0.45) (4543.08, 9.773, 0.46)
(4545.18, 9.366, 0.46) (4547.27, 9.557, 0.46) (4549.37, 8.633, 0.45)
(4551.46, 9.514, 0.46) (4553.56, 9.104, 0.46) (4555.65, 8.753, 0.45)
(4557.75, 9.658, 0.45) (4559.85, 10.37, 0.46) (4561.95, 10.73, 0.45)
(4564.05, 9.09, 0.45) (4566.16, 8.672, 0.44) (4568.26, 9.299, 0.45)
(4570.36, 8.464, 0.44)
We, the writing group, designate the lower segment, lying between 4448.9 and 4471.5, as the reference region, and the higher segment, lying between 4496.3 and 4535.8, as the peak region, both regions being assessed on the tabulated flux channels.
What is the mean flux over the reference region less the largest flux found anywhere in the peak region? -1.66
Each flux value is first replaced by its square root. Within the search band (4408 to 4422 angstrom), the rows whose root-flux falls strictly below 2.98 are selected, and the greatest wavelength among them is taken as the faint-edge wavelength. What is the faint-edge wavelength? 4421.31 angstrom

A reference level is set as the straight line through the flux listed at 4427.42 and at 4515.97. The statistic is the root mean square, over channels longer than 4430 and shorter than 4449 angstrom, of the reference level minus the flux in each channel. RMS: 0.54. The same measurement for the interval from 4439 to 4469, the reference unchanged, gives 0.78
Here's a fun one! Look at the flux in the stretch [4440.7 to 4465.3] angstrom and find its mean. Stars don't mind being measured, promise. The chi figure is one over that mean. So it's 0.116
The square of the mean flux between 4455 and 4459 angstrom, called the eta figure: 62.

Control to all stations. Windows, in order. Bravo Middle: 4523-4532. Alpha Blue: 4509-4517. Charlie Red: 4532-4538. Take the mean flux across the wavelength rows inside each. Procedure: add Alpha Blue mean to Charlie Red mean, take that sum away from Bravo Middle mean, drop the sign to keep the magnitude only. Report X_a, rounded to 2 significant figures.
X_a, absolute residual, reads 9.5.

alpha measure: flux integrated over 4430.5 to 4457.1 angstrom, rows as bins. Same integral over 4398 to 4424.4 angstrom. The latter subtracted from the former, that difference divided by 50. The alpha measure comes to 0.41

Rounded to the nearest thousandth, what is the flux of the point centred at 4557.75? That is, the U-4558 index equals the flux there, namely 9.658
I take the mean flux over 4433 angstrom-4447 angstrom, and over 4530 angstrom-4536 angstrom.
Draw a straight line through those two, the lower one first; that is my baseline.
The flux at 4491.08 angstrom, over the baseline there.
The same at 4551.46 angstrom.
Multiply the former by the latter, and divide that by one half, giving 2.26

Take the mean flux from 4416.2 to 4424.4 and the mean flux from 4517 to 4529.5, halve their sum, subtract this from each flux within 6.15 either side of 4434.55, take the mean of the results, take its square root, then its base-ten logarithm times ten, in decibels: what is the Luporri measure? -4.0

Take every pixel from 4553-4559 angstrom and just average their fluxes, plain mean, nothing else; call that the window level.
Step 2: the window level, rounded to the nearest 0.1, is 9.2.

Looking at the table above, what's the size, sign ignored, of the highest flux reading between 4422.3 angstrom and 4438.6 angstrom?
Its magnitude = 9.50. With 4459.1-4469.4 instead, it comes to 9.44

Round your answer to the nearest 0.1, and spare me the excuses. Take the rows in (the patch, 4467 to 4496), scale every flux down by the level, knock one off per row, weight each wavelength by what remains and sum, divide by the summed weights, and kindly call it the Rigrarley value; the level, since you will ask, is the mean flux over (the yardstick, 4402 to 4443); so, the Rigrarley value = 4481.1 angstrom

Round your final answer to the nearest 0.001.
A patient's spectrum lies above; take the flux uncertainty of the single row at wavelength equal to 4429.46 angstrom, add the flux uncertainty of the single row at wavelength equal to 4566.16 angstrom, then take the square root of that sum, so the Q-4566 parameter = 0.964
